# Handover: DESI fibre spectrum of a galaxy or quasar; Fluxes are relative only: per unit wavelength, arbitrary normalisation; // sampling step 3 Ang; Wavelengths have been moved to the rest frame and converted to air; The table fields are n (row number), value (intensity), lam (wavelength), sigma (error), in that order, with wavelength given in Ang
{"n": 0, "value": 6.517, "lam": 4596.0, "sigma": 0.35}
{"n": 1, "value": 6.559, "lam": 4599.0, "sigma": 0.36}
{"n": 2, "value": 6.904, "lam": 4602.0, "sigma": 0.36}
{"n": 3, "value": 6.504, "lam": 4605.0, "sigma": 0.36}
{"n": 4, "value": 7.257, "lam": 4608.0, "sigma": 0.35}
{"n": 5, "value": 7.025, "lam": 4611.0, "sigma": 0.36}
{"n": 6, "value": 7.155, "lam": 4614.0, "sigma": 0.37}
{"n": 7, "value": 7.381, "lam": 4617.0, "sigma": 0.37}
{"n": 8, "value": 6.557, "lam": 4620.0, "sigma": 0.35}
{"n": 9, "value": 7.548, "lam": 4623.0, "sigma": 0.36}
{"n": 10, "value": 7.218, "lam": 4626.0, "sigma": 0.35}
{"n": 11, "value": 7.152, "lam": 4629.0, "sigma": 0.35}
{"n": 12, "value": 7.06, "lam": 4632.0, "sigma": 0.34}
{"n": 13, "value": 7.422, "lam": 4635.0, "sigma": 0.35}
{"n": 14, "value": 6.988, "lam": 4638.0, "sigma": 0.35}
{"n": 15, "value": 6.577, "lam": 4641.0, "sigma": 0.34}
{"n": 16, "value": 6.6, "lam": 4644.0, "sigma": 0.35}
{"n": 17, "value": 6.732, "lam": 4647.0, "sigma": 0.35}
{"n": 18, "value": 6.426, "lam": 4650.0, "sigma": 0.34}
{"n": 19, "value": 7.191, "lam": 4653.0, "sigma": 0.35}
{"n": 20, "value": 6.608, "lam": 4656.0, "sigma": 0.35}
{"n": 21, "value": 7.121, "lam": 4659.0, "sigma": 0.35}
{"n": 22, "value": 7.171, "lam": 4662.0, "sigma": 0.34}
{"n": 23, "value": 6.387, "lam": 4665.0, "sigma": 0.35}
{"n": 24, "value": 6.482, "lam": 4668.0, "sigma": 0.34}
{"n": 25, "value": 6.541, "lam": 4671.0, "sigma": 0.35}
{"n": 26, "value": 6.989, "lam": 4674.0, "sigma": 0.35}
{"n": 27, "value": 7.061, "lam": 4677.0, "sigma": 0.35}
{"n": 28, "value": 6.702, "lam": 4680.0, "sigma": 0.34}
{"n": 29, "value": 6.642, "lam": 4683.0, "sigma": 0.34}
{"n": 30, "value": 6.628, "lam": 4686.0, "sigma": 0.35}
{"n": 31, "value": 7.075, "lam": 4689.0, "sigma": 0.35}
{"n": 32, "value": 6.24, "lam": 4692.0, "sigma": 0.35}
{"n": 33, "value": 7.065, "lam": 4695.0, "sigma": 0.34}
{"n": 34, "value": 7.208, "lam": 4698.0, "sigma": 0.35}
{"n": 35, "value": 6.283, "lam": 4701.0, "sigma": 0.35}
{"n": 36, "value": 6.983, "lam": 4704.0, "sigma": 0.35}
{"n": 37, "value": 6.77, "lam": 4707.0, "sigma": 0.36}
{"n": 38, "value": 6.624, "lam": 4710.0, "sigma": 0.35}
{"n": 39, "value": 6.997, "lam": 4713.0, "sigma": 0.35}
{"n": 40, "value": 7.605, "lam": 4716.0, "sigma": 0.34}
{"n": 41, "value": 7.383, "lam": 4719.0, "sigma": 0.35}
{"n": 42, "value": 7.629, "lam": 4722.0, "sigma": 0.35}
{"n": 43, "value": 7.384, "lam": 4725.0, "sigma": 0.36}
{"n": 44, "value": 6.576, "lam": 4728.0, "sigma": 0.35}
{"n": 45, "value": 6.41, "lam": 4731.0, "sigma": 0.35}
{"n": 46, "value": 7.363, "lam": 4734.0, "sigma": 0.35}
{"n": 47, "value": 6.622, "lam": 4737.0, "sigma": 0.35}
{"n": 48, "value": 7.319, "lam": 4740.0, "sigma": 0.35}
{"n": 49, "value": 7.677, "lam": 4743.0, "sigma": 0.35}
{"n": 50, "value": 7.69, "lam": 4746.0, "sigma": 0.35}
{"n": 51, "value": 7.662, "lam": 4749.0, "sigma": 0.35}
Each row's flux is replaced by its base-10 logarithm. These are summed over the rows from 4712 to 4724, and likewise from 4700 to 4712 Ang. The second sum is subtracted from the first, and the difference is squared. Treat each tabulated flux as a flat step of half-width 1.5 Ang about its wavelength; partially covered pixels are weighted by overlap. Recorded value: 0.0334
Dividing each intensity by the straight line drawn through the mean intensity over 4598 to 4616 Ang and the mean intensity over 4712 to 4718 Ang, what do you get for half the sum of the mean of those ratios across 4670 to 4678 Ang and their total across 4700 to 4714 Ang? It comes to 2.8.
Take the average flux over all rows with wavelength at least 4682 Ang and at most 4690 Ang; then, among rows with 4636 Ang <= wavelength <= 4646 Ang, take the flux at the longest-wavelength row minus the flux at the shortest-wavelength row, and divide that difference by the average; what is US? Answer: -0.057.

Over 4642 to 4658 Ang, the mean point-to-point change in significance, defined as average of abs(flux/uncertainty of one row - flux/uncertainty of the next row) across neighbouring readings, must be 1.01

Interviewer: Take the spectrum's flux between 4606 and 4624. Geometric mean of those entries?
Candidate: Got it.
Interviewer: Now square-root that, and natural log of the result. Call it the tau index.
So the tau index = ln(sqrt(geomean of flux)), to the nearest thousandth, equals 0.983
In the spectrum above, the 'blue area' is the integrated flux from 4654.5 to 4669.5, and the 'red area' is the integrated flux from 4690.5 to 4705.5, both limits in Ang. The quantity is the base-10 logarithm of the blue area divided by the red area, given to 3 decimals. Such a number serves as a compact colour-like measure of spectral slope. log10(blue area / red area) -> 0.000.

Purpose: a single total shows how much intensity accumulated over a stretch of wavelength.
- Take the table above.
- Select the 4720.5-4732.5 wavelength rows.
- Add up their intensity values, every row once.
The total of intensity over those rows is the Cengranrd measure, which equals 28.0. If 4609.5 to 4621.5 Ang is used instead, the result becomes 28.1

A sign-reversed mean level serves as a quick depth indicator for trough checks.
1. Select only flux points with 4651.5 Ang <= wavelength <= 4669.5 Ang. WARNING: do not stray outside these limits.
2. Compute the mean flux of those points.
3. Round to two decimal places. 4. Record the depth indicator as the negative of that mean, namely -6.83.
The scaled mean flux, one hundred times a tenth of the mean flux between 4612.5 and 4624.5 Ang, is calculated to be 71.6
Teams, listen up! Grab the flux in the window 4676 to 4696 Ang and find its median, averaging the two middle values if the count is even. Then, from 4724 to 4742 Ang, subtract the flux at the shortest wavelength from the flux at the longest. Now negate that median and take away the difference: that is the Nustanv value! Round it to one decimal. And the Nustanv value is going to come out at -6.6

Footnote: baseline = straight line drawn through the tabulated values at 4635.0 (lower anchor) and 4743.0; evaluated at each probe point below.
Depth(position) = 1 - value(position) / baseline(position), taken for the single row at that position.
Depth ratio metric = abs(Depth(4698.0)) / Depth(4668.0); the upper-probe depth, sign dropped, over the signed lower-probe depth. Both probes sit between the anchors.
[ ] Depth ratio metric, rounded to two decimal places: 0.35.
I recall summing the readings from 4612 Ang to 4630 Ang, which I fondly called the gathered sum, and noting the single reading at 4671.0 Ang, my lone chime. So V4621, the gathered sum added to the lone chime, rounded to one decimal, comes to 49.6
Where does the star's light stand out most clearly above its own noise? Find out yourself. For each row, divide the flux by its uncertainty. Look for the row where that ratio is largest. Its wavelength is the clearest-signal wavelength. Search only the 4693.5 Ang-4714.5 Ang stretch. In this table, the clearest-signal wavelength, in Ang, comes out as 4695.0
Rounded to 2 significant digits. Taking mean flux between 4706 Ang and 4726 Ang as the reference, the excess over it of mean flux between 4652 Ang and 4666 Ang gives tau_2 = -0.30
